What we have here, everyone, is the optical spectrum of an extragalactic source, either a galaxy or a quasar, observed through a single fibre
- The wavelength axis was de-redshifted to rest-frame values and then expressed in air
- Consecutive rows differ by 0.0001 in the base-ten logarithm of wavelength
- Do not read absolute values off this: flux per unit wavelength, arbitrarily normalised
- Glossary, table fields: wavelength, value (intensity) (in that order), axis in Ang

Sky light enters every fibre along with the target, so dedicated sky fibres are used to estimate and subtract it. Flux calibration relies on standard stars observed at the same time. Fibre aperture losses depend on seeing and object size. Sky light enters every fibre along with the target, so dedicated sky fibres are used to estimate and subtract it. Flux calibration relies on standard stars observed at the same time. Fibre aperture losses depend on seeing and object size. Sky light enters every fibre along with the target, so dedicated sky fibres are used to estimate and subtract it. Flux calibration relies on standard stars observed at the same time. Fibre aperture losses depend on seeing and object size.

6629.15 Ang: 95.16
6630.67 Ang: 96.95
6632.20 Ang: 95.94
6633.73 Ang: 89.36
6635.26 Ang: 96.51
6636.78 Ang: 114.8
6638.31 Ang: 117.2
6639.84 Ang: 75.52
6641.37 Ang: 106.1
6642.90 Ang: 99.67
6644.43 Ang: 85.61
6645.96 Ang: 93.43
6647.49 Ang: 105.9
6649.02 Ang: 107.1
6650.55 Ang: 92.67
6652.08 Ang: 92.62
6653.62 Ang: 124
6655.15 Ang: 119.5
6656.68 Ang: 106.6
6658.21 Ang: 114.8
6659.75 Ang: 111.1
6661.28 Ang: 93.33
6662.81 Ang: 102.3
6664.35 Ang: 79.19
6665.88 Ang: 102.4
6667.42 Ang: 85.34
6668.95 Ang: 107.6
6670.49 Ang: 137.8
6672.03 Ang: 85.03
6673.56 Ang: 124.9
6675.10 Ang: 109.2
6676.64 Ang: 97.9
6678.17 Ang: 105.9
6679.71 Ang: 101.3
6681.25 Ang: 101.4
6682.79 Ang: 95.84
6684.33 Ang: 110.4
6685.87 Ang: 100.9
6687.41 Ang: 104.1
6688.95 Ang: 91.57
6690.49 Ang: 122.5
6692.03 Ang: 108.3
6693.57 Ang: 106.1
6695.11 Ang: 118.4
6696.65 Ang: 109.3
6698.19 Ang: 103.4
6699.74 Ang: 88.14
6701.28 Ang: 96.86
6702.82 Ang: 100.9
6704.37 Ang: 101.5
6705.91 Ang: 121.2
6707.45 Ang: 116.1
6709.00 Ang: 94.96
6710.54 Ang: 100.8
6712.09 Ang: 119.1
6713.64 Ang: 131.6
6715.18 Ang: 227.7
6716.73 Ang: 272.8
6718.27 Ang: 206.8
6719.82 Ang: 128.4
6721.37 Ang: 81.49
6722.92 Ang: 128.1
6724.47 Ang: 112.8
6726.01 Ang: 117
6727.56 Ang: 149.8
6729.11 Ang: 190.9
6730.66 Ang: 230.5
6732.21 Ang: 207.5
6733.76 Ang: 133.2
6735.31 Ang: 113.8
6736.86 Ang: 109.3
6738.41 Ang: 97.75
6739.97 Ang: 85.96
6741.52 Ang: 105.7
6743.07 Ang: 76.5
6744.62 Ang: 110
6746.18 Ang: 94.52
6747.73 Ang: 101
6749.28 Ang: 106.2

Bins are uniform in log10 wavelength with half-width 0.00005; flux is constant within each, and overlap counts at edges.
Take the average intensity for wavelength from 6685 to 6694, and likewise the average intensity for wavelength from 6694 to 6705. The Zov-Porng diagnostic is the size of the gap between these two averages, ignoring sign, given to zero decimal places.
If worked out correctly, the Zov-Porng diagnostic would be 3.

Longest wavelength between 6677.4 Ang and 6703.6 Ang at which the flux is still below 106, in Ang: 6702.82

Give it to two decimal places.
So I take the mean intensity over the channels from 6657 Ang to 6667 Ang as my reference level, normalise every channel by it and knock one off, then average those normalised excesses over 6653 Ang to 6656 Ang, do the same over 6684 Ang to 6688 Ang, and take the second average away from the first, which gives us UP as 0.17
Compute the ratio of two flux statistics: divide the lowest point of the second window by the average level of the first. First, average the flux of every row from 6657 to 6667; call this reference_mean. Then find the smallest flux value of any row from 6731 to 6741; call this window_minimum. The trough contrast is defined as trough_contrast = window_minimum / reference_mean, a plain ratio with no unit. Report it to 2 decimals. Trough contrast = 0.86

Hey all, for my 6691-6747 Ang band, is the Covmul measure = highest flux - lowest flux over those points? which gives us 196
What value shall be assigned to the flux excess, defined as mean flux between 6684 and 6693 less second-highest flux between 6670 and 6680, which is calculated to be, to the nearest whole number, -19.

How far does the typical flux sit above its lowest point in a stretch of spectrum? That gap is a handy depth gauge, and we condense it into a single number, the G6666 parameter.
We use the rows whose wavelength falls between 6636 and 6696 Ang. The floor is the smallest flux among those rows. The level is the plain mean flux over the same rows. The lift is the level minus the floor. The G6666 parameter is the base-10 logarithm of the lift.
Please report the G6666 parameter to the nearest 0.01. 1.46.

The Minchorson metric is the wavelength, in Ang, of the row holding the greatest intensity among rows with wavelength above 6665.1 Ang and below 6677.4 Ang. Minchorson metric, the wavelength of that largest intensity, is 6670.49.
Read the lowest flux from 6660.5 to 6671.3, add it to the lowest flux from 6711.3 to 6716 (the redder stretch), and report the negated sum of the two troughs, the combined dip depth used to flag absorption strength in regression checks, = -198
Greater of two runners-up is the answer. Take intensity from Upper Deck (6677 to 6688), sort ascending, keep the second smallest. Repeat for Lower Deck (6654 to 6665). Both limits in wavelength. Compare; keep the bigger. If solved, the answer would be 100.9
